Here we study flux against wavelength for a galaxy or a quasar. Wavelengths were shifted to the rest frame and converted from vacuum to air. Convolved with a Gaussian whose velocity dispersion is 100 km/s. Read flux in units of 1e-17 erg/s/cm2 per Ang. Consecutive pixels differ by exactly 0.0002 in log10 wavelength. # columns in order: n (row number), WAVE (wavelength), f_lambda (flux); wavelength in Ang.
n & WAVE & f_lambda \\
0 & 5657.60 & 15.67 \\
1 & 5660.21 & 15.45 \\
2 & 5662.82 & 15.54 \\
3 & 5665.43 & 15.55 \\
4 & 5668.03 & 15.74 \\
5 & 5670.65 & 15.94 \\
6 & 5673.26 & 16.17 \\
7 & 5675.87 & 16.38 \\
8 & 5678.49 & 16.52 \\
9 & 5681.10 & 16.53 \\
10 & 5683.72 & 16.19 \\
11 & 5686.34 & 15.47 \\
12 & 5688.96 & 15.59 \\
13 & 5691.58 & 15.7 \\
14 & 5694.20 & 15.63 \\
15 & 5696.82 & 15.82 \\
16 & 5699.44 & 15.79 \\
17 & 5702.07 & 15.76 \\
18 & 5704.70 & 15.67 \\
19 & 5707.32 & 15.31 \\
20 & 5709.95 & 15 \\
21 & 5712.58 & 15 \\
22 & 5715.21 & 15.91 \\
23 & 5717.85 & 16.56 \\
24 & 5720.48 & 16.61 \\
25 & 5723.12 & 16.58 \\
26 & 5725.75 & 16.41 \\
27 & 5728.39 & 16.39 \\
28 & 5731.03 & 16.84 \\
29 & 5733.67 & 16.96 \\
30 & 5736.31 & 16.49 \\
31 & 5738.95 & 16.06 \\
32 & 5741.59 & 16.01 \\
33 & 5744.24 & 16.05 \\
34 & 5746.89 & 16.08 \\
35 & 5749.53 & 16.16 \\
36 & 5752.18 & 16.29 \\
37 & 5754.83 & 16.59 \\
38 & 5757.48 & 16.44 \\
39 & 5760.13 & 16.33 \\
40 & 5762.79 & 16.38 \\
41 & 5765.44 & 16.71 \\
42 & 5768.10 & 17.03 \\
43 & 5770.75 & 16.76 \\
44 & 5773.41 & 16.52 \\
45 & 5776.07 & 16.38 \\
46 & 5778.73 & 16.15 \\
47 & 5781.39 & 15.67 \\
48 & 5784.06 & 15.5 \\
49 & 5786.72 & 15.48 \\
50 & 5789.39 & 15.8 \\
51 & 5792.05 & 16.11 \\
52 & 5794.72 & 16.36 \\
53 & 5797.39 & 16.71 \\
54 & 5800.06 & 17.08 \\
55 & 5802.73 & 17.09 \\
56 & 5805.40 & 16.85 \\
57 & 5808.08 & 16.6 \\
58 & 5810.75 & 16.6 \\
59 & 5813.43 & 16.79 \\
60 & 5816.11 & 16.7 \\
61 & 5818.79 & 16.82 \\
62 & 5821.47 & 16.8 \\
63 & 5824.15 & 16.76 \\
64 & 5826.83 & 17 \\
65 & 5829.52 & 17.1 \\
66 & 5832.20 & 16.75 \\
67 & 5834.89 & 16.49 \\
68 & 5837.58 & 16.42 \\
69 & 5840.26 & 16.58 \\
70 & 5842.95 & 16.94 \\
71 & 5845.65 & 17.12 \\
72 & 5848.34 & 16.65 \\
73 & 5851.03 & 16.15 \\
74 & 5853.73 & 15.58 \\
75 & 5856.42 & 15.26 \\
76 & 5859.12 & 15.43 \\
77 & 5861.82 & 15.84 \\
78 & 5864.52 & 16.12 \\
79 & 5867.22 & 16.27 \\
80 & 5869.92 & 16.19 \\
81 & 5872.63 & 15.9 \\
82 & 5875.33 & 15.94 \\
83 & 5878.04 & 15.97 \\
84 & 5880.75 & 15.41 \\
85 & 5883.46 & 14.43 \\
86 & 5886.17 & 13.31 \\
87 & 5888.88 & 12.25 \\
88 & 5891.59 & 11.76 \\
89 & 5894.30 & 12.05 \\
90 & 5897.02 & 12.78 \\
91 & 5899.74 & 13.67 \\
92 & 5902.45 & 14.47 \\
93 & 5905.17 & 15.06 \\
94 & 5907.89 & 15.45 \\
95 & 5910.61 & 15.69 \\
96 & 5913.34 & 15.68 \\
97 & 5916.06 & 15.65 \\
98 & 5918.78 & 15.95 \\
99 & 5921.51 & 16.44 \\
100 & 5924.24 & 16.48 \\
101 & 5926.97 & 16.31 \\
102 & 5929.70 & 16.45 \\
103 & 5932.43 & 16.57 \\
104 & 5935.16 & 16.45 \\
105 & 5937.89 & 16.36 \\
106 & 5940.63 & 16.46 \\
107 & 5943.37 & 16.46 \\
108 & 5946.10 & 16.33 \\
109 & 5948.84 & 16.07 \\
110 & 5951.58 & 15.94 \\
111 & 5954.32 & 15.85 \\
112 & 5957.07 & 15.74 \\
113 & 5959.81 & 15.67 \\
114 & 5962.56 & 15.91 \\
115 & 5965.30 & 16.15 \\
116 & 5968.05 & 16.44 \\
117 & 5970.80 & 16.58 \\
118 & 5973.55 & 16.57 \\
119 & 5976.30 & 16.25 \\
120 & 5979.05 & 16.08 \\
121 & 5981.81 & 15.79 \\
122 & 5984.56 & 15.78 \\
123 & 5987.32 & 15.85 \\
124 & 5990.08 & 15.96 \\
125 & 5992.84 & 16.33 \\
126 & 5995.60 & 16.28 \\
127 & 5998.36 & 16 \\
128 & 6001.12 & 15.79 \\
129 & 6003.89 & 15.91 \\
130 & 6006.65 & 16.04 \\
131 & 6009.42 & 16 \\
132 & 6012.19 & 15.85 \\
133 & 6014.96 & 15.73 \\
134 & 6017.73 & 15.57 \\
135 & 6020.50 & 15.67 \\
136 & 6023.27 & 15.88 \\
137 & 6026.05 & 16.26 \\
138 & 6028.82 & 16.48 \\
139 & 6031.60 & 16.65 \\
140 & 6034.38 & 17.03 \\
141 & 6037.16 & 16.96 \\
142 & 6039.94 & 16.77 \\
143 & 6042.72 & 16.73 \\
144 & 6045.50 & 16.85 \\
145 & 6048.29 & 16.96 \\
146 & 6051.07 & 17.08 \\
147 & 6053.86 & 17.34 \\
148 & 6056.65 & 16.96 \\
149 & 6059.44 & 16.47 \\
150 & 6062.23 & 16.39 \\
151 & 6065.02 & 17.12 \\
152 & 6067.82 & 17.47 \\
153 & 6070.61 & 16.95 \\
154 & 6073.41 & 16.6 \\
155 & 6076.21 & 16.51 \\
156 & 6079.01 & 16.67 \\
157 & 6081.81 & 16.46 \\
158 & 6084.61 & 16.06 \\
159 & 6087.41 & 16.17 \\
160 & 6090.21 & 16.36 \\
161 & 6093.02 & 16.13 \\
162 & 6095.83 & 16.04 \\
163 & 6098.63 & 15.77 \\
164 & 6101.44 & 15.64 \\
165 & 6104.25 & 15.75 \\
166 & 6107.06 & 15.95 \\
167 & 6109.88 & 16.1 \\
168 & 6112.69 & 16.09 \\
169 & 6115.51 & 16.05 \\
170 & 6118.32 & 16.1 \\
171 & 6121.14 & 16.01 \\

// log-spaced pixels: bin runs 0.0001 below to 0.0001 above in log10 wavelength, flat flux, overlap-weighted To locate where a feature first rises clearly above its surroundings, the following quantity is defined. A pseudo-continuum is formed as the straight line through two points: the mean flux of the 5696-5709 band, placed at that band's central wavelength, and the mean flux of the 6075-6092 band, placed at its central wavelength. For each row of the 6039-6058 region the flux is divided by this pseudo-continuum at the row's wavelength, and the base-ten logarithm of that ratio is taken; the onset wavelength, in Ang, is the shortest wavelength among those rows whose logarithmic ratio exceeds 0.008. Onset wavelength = 6039.94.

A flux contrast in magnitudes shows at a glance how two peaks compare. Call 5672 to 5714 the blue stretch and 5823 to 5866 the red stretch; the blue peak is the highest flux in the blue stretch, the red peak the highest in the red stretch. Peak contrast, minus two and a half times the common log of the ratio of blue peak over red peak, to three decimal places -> 0.038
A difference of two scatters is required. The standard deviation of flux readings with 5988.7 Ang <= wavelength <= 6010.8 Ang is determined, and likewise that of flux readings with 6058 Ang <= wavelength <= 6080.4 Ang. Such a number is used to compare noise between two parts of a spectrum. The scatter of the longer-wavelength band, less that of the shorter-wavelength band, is 0.2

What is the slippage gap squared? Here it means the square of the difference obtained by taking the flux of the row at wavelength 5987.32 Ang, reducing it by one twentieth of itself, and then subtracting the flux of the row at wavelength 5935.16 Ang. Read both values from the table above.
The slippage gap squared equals 1.9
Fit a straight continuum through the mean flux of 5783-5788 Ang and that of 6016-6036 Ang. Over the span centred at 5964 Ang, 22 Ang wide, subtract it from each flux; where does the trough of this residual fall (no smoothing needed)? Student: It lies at 5959.81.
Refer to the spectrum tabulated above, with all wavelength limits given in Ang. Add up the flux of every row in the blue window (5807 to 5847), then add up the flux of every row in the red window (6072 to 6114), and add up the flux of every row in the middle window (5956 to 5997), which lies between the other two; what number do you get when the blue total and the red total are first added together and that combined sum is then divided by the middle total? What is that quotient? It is 2.05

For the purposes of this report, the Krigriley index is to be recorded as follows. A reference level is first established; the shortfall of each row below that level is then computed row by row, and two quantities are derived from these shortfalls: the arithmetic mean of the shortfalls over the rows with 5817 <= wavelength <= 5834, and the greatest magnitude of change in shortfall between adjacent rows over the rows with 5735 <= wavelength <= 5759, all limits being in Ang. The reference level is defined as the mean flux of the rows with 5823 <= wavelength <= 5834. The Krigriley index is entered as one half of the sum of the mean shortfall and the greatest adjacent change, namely 0.23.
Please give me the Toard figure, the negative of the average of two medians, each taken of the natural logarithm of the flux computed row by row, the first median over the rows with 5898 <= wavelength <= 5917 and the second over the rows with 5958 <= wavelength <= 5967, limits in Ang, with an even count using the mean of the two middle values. -2.75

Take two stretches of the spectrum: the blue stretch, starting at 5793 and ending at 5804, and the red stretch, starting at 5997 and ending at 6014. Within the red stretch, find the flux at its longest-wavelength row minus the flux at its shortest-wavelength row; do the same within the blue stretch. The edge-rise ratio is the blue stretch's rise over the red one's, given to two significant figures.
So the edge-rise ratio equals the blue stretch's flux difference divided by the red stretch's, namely -4.9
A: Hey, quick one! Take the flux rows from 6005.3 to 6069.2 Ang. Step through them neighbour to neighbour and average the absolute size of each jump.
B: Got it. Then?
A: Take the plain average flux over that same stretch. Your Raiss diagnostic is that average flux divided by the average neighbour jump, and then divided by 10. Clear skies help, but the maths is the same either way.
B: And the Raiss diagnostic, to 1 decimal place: 7.5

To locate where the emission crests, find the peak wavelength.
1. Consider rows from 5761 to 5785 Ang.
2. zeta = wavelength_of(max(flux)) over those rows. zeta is 5768.10 Ang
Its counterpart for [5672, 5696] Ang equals 5681.10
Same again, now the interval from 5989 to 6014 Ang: 5992.84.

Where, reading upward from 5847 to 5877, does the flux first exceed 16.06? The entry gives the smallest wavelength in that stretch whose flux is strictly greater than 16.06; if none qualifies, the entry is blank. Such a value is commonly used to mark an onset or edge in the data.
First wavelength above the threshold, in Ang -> 5848.34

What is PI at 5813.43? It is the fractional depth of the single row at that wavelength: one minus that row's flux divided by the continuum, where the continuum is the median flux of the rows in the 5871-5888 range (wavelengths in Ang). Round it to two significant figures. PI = -0.073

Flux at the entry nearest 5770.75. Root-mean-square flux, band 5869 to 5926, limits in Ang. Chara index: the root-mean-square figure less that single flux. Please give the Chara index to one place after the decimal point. -1.9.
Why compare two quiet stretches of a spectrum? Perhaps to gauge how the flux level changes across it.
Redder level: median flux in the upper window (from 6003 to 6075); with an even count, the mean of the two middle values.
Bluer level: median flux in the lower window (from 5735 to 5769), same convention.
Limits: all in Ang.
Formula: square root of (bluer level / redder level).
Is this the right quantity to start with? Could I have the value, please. 0.99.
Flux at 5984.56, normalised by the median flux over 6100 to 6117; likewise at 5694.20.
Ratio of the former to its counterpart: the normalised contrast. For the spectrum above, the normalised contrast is 1.010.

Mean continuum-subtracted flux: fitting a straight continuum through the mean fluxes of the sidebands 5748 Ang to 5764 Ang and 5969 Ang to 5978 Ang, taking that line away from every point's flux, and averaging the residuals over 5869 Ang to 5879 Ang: -0.4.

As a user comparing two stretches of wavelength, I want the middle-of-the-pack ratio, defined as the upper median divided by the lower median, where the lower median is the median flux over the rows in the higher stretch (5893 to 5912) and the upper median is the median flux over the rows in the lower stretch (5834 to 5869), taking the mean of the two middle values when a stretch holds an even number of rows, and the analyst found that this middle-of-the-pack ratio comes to 1.12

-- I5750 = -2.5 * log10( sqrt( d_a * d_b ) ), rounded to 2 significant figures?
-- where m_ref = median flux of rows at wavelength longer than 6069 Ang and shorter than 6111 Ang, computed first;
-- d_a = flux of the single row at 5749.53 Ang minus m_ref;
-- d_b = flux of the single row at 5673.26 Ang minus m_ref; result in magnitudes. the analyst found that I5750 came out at 3.7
